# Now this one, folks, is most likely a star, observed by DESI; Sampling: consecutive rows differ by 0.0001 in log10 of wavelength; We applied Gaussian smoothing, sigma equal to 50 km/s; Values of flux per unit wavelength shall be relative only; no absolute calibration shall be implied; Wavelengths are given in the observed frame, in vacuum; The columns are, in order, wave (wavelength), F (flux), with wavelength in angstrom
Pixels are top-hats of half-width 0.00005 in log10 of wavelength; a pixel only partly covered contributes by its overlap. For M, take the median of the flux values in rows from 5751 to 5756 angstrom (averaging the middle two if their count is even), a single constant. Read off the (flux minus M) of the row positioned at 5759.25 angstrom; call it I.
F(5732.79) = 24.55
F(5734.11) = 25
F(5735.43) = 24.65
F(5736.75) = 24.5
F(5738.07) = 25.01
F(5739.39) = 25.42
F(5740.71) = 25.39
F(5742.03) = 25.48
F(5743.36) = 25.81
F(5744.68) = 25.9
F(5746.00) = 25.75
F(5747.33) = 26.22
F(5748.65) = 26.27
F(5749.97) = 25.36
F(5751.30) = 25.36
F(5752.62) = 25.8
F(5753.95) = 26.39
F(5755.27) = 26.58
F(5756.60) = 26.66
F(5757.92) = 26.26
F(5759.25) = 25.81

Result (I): -0.3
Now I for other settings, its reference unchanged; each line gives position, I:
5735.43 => -1.4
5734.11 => -1.1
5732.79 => -1.5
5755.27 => 0.5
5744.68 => -0.2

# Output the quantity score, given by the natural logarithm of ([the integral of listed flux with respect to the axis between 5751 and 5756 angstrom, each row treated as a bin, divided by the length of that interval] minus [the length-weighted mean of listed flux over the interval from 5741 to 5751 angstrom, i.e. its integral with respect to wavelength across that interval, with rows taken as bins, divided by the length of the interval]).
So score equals -1.18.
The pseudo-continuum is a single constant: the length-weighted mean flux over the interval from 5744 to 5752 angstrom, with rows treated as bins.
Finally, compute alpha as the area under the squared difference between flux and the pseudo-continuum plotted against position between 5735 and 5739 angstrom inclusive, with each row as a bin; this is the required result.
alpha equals 4.75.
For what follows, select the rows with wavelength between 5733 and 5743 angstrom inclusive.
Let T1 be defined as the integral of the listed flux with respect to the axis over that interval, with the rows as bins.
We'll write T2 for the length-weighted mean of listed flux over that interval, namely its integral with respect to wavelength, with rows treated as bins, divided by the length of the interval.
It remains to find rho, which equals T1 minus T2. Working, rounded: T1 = 251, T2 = 25.1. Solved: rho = 226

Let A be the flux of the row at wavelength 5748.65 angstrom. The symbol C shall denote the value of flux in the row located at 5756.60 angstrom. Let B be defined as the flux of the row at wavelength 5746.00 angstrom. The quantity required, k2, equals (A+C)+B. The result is 78.7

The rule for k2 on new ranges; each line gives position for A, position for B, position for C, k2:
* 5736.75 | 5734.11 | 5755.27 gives 76.1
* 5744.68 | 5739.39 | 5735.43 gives 76.0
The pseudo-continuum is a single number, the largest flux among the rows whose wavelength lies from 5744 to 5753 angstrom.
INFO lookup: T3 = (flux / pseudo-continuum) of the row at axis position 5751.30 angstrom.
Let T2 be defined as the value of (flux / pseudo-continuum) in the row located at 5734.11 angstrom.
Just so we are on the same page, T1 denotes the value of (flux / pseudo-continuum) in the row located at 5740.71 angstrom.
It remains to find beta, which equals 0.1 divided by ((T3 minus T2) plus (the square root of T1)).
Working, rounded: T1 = 0.967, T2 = 0.95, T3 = 0.965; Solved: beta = 0.100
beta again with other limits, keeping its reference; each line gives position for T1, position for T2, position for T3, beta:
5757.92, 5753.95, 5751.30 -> 0.104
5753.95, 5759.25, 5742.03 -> 0.101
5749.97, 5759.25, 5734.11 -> 0.105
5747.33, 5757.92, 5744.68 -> 0.101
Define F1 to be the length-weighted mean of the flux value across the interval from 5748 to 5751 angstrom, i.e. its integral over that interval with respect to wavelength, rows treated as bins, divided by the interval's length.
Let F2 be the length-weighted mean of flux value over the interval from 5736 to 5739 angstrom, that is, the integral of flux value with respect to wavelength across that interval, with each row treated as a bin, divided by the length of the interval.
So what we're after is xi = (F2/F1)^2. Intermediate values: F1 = 25.74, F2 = 24.8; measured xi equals 0.93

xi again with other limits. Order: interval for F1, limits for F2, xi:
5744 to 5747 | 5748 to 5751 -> 0.99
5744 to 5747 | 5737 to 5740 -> 0.94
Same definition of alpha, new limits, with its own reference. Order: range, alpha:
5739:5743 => 0.58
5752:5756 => 1.22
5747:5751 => 0.78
